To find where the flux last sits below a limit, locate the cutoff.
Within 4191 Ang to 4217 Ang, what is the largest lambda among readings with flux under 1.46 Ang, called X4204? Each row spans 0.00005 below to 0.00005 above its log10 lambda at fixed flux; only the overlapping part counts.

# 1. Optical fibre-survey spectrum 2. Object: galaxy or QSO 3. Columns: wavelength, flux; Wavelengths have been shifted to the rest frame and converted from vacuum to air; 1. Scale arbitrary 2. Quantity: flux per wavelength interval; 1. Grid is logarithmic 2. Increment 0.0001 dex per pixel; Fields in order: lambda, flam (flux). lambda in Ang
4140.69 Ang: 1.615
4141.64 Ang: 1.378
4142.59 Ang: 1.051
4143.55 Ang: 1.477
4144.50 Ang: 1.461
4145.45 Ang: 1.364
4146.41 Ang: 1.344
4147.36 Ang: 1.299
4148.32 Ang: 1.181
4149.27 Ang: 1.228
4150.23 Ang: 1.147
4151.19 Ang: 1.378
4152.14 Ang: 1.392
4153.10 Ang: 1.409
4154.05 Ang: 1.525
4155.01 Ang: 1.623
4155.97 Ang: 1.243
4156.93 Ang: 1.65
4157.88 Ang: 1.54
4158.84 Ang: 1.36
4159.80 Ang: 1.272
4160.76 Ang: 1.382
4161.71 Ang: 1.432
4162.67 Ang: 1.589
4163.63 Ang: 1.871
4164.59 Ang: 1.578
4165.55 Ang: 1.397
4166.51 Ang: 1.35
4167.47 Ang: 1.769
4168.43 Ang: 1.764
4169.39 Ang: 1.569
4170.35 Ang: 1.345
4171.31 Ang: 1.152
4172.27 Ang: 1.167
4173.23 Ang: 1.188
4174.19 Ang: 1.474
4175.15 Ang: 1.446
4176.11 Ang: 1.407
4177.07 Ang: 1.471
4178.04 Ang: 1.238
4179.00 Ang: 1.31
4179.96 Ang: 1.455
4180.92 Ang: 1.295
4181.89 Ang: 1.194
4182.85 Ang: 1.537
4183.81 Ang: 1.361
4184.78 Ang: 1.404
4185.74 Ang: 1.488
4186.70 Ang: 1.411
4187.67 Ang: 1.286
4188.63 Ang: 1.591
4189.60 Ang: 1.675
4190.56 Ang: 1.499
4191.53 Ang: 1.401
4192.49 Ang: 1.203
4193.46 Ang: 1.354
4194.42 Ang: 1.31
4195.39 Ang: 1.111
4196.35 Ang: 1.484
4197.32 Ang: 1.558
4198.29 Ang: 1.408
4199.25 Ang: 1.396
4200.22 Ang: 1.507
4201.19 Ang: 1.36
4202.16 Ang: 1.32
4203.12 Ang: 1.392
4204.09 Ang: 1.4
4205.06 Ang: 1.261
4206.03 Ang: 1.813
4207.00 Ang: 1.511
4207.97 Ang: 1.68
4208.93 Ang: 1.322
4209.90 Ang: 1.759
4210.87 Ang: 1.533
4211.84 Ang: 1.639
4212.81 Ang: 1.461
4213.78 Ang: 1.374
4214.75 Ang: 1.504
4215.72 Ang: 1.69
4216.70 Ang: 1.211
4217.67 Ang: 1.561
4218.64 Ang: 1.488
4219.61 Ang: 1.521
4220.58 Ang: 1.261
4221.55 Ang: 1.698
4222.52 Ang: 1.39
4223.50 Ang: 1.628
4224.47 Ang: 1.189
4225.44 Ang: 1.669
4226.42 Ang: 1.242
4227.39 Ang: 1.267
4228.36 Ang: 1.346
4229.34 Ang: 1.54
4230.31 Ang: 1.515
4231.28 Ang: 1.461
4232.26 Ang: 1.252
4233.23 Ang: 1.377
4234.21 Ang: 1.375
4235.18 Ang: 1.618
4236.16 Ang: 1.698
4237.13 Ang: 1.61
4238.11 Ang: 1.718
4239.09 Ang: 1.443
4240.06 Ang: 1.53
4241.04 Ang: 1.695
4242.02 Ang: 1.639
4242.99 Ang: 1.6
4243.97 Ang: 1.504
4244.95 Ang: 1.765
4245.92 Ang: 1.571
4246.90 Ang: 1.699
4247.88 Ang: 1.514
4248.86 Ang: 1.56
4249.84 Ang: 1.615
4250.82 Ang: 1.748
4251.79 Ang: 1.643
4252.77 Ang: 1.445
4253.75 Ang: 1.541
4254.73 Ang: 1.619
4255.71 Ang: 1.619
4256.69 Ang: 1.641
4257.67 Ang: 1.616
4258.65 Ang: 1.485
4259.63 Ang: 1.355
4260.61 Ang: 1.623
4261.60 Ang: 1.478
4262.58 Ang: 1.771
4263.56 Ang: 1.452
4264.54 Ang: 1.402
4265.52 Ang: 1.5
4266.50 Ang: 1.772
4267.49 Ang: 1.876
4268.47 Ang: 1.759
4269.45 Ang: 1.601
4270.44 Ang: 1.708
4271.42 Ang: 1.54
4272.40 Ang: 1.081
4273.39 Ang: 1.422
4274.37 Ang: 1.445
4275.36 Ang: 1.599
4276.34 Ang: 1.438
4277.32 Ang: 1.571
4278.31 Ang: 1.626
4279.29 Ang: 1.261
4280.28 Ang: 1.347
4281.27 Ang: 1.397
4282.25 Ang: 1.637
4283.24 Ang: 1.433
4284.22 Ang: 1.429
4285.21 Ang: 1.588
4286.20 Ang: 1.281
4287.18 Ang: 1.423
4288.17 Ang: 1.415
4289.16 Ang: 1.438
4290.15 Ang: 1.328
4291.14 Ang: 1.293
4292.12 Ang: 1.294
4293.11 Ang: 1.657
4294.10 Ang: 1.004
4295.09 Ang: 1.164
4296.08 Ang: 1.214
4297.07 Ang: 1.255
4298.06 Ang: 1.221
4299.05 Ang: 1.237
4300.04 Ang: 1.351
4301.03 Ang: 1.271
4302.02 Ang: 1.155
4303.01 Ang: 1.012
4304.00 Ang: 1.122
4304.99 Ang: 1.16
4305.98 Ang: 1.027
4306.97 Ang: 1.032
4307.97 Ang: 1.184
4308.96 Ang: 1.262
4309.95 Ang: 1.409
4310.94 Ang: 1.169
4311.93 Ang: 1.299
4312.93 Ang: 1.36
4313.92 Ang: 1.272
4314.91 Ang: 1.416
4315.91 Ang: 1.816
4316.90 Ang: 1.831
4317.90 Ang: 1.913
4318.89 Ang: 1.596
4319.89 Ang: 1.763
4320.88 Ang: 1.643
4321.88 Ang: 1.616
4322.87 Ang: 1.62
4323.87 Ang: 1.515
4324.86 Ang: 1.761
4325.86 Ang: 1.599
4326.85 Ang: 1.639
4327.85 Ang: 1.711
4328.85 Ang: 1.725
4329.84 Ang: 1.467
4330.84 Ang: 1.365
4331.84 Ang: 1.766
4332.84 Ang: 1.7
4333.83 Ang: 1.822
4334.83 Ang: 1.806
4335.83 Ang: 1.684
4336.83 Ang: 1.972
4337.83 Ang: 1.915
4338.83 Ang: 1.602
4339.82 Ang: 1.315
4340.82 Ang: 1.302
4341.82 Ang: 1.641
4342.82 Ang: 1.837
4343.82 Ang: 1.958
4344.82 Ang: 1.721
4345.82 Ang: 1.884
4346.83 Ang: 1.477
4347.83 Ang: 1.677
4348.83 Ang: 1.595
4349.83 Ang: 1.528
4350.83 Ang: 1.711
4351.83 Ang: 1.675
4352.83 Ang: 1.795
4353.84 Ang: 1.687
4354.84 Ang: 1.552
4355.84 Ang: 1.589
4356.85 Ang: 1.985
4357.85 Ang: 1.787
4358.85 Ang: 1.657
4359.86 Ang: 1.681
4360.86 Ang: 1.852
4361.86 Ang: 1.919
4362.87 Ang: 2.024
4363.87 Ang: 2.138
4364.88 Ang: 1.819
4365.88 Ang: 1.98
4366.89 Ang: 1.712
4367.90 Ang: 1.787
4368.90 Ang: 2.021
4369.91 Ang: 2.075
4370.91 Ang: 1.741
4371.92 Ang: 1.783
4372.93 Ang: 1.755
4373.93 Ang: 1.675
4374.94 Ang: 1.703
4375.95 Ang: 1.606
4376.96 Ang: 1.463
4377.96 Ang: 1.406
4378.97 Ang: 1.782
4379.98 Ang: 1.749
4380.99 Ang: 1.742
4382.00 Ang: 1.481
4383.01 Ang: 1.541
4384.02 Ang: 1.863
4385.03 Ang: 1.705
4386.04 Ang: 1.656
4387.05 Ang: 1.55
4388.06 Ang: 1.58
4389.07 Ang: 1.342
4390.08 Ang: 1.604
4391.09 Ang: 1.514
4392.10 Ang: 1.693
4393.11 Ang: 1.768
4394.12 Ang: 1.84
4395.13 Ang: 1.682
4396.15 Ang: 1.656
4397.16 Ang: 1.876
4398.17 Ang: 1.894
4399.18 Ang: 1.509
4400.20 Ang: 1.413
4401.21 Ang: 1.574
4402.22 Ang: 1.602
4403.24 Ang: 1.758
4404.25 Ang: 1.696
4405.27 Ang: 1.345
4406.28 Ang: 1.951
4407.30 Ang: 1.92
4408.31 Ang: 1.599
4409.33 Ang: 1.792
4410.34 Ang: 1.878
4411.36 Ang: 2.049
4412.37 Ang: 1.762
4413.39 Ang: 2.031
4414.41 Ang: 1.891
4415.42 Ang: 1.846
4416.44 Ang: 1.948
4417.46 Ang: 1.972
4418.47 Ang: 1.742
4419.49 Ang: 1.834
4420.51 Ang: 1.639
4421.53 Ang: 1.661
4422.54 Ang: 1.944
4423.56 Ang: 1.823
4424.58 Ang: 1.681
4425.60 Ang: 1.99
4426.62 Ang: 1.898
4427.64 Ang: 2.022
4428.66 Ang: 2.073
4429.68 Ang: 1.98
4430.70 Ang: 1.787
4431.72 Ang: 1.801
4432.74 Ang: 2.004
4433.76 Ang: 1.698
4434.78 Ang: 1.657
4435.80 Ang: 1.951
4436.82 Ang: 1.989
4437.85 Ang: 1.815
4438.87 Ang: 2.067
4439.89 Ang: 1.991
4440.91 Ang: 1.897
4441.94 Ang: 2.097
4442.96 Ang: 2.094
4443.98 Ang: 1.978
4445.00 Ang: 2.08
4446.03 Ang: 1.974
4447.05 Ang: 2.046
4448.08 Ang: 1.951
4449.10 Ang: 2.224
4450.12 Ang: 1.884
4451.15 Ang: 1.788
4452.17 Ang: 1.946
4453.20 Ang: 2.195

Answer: 4216.70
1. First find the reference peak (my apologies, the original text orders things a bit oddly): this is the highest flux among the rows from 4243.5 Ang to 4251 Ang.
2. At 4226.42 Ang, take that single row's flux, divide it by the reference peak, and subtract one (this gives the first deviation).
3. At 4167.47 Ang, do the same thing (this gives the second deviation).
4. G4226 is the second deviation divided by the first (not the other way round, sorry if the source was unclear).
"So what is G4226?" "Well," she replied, 0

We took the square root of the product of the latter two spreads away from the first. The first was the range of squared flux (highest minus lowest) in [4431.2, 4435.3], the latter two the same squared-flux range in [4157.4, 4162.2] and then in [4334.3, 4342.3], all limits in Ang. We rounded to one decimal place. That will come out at 0.0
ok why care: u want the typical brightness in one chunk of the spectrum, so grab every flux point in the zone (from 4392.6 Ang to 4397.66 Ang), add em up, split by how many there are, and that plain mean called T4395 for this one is 1.76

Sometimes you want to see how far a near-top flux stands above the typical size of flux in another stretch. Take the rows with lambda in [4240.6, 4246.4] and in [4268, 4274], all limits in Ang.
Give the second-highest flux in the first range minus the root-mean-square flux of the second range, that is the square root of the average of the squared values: 0.16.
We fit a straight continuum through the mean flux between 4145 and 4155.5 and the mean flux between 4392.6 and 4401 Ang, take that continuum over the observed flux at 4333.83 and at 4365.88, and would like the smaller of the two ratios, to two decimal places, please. 0.84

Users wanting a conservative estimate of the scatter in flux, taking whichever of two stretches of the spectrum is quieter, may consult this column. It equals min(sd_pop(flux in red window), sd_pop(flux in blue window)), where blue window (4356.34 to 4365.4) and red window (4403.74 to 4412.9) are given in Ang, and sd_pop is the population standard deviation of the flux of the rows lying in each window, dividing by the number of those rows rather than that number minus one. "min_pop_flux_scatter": 0.15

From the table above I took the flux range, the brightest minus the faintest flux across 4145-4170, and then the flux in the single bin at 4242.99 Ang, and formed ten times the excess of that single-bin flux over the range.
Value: 8.8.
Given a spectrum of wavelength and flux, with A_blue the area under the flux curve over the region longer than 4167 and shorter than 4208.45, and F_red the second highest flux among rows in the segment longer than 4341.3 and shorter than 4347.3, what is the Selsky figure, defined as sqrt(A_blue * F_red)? 10.5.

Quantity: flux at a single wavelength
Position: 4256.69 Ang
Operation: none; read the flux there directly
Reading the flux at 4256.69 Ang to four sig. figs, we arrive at 1.641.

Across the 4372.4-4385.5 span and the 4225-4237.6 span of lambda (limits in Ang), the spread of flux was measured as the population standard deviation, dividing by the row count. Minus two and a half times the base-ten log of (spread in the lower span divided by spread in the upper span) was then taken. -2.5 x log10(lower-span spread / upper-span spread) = -0.15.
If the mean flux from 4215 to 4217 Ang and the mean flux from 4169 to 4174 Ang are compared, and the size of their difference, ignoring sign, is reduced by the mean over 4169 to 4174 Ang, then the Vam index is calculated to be -1.1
